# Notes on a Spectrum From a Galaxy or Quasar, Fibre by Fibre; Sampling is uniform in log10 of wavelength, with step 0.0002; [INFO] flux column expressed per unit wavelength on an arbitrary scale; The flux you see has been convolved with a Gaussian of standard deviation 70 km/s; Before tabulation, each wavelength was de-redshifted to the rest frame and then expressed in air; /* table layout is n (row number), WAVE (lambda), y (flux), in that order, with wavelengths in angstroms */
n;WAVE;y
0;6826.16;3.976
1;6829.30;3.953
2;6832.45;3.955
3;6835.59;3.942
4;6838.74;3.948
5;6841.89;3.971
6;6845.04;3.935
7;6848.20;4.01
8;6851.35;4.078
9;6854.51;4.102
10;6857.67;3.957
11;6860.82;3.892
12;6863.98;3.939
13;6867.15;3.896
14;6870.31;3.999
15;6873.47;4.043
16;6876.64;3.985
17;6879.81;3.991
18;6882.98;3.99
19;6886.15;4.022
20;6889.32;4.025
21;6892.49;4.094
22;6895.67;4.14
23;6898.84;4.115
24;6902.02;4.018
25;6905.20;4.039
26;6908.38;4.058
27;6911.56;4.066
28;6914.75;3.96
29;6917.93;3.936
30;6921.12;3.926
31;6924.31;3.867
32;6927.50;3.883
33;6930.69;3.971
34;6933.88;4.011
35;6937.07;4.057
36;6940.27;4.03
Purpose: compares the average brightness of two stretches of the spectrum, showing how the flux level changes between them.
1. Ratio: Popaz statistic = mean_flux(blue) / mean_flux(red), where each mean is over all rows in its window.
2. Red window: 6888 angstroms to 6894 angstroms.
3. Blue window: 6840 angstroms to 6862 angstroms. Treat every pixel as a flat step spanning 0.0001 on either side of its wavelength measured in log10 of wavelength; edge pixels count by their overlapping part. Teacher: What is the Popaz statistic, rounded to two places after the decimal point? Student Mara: 0.98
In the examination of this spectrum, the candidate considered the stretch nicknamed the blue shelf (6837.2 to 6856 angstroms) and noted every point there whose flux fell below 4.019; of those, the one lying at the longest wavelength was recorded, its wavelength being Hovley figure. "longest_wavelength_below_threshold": 6848.20 angstroms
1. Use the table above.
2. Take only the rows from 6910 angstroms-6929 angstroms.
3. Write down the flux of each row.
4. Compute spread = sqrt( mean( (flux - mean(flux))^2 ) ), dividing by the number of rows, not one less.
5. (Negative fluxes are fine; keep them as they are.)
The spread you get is 0.065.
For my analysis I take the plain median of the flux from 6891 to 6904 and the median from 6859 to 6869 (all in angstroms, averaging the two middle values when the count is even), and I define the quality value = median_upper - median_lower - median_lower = -3.69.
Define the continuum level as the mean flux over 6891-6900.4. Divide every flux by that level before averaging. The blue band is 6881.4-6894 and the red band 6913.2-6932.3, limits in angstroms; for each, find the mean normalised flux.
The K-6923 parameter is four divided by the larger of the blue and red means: 4.08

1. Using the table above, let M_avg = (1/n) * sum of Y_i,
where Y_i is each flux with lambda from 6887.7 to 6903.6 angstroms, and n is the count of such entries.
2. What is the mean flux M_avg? 4.08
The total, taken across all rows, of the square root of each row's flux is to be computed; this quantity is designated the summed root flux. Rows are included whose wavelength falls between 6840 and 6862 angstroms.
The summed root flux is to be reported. 13.99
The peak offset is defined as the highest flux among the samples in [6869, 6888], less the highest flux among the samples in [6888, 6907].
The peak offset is -0.10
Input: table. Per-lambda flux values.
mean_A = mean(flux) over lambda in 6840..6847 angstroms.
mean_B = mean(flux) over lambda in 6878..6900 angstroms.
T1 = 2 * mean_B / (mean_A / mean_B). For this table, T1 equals 8.31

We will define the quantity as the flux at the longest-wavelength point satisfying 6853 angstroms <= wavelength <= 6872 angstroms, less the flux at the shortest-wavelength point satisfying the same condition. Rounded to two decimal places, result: -0.10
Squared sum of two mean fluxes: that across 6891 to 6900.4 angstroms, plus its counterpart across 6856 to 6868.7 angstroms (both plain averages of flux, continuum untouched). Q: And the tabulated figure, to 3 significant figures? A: 64.6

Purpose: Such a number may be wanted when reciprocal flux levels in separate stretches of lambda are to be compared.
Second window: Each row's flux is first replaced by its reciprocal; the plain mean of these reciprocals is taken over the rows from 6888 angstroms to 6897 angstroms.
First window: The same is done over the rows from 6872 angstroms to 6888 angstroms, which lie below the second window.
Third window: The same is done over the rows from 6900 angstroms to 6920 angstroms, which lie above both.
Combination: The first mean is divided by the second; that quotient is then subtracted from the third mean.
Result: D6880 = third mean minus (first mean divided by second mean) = -0.771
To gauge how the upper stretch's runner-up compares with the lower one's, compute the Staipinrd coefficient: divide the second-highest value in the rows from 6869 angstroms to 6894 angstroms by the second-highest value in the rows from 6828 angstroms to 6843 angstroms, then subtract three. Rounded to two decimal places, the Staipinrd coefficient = -1.98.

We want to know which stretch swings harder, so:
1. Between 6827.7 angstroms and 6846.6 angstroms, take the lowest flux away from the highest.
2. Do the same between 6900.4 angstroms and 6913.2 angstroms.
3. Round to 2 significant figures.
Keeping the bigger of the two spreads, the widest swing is 0.048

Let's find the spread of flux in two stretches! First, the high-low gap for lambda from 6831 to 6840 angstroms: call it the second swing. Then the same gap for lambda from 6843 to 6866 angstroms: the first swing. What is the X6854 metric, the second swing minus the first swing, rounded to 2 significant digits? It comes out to -0.20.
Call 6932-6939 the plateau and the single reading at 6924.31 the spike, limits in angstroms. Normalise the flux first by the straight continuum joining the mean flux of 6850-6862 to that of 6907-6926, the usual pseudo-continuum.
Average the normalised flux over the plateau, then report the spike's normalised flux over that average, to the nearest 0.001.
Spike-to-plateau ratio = 0.957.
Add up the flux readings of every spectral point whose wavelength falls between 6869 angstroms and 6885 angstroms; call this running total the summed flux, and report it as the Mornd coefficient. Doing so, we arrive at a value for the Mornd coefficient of 20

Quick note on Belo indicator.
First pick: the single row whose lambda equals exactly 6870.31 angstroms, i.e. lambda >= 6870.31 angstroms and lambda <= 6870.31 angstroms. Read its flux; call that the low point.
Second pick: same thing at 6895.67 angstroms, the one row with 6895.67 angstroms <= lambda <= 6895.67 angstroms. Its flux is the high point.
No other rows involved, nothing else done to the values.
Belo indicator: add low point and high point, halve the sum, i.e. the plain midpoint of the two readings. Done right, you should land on 4.07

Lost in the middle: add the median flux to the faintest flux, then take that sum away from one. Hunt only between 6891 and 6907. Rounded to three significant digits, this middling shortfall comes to -7.11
